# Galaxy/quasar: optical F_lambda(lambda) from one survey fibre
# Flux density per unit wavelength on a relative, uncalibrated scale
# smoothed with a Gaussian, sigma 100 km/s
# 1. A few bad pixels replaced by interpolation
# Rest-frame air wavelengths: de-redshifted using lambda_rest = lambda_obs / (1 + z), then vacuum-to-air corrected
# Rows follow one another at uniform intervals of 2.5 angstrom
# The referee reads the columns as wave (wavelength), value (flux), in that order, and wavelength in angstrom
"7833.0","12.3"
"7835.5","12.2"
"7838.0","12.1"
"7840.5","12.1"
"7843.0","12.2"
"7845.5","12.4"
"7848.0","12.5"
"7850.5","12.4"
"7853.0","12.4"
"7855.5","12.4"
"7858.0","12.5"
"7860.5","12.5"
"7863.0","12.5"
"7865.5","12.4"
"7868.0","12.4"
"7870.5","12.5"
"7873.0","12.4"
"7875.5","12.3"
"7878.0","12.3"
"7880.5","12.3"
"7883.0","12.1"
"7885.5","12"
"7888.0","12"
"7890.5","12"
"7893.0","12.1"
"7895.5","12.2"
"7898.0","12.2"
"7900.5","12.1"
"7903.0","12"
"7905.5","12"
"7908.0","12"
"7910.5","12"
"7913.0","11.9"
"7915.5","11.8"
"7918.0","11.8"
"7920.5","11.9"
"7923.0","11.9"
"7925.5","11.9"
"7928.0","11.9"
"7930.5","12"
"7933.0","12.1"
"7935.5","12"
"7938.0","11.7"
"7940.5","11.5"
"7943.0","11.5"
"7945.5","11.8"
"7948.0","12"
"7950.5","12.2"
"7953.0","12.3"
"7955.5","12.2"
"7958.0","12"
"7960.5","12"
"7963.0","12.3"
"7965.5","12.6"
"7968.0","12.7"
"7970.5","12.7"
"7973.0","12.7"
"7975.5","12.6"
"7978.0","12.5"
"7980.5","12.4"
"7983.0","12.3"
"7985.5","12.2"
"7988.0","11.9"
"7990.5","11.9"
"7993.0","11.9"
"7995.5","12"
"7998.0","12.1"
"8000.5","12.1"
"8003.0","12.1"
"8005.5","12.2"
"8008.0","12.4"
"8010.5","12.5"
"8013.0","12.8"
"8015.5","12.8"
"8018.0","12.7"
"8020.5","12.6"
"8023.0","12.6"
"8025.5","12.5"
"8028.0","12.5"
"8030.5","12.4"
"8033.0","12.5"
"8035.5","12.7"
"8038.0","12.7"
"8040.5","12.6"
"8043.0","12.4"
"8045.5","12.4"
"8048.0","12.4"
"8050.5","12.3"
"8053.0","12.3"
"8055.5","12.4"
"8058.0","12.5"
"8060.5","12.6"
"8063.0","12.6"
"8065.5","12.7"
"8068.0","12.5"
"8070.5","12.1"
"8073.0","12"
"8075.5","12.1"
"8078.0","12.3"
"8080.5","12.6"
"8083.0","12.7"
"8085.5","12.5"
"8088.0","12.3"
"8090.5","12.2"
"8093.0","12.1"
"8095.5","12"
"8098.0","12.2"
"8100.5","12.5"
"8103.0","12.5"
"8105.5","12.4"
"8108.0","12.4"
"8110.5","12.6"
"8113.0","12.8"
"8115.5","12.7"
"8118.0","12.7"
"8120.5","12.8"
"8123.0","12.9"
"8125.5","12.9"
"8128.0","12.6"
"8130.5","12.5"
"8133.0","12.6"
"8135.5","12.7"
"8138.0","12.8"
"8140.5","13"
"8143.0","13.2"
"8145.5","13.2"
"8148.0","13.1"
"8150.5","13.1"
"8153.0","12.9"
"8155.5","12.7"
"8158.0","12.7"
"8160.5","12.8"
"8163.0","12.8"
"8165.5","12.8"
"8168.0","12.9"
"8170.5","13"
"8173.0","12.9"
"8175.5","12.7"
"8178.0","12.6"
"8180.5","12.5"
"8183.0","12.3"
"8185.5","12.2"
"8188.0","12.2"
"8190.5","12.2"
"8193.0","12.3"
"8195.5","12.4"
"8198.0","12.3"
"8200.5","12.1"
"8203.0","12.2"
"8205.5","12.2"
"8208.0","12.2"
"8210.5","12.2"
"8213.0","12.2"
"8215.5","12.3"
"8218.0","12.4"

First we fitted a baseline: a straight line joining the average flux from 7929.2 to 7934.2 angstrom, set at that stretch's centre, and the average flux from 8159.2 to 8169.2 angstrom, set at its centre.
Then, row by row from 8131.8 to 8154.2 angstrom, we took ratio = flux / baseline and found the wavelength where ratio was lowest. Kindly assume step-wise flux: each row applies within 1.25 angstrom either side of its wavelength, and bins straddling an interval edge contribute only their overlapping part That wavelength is 8133.0 angstrom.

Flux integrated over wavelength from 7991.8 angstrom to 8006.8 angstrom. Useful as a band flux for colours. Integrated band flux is 181.0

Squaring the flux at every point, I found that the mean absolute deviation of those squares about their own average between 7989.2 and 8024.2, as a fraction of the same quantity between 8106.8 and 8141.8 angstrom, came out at 2.2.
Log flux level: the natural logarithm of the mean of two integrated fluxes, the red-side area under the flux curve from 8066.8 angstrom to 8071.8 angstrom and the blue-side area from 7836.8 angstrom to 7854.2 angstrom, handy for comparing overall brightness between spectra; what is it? 4.93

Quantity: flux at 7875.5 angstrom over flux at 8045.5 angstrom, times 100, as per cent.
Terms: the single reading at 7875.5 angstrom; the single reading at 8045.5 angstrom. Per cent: 99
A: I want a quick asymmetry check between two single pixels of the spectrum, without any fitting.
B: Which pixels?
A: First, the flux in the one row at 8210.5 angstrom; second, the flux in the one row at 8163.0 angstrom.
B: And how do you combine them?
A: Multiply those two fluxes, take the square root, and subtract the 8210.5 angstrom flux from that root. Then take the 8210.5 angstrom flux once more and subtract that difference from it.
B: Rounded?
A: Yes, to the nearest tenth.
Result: 11.9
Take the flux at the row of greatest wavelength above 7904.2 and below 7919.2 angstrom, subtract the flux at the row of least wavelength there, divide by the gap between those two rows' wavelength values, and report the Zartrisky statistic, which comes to -0.016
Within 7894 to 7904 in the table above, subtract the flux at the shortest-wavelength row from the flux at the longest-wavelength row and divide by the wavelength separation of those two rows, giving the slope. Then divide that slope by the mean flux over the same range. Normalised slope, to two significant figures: -0.0022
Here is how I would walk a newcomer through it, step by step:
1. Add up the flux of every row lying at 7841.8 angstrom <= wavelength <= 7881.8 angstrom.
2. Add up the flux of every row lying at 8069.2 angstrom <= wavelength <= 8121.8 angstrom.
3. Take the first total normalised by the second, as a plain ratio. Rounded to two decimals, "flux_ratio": 0.76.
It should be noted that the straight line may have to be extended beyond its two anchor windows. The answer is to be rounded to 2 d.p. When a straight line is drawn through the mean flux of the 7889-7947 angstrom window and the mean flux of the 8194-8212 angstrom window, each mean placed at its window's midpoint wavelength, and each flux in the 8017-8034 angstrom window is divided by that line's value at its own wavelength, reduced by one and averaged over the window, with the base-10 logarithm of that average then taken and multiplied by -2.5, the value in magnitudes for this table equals 3.45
